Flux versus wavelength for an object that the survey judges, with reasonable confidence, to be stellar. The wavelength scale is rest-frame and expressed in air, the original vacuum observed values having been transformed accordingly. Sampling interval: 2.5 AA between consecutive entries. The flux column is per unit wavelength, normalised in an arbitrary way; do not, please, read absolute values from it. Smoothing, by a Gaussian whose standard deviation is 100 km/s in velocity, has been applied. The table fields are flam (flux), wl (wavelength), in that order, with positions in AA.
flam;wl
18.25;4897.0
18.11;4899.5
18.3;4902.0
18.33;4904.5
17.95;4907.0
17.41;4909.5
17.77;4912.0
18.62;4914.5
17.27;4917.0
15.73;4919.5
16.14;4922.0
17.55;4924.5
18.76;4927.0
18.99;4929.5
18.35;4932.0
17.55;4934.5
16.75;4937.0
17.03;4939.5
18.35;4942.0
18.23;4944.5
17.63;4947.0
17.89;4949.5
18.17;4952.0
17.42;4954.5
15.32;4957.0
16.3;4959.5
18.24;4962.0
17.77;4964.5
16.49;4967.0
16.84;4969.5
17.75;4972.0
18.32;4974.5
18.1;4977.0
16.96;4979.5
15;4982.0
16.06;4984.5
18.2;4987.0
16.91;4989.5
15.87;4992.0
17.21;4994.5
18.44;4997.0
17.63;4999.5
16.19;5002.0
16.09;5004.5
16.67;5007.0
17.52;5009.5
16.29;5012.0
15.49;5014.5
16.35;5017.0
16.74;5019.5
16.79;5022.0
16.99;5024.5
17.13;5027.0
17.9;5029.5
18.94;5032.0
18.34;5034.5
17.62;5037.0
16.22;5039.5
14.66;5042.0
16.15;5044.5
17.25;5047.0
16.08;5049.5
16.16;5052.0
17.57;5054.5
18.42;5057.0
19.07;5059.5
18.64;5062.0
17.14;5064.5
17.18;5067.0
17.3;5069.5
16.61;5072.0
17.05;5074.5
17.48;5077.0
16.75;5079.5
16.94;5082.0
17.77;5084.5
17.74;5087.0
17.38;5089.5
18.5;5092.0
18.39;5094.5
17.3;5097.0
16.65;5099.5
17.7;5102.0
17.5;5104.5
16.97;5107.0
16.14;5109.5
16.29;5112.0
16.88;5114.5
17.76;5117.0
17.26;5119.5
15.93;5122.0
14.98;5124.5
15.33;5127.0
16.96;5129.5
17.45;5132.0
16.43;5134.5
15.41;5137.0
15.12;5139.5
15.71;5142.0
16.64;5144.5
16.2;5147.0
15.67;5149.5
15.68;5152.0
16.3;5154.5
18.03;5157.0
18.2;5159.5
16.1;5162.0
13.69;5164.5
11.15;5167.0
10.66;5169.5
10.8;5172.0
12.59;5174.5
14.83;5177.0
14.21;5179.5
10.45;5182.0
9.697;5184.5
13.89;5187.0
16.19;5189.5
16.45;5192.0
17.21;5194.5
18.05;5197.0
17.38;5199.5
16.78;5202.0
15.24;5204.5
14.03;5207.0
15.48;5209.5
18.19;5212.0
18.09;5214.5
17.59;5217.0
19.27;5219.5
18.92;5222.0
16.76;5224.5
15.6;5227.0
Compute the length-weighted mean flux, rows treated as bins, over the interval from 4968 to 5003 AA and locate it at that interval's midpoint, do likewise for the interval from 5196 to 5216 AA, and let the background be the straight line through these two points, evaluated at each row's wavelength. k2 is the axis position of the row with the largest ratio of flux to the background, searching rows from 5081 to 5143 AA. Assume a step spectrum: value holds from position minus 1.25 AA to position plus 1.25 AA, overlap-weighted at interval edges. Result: 5092.0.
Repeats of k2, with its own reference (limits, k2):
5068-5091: 5084.5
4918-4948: 4929.5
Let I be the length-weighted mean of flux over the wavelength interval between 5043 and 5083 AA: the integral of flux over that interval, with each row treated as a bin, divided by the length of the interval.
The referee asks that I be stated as 17.2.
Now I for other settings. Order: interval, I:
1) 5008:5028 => 16.7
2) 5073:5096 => 17.5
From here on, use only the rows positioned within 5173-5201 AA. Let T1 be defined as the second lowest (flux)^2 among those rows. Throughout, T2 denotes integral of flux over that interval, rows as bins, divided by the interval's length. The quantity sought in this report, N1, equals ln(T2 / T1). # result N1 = -2.01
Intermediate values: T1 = 109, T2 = 14.6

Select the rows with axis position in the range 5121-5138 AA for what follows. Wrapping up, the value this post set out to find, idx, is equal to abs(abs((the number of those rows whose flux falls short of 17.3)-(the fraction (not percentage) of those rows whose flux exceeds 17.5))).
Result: 6.0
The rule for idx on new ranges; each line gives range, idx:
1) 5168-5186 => 7.0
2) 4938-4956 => 0.3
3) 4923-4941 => 1.3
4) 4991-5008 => 4.7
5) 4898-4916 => 0.9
